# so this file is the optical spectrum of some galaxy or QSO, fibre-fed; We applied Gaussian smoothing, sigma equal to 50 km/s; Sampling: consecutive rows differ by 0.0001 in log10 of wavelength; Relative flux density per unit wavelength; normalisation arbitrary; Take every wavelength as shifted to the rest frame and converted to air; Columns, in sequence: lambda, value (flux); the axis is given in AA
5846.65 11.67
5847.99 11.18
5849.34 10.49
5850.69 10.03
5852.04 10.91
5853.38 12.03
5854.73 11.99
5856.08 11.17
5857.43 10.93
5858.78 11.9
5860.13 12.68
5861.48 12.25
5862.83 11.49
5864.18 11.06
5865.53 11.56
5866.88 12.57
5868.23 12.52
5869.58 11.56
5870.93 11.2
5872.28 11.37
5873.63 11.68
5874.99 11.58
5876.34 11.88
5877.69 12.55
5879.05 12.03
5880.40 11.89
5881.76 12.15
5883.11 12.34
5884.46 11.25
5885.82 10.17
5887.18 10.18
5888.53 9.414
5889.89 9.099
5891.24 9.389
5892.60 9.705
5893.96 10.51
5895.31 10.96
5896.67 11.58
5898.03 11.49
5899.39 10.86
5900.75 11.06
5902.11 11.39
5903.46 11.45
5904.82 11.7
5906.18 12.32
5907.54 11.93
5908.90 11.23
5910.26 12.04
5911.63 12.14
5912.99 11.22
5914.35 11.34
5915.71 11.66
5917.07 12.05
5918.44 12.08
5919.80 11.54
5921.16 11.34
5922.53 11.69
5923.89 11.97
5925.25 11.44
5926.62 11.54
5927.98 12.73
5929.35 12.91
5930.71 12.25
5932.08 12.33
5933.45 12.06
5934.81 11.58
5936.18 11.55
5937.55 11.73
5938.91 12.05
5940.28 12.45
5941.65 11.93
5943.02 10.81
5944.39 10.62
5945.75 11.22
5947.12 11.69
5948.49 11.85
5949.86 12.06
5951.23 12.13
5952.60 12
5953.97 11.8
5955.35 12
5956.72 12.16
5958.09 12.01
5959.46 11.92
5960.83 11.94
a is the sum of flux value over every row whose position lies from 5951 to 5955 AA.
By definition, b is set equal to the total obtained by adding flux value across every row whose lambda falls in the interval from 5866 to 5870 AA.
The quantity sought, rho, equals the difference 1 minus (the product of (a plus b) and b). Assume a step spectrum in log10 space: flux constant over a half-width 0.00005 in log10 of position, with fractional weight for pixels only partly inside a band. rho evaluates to -2659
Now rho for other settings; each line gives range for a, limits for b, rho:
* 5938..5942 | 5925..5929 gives -2575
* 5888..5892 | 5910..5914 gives -2240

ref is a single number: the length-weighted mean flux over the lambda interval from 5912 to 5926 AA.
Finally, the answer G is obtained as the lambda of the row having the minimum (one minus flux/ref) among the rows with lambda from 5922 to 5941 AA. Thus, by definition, 5929.35 AA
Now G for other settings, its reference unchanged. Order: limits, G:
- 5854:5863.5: 5860.13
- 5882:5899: 5883.11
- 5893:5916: 5906.18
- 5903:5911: 5906.18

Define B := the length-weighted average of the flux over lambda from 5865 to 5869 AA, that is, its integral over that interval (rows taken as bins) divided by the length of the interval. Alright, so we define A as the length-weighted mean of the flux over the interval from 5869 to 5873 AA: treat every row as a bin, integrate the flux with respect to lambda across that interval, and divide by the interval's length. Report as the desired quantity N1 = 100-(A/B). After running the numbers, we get 99.1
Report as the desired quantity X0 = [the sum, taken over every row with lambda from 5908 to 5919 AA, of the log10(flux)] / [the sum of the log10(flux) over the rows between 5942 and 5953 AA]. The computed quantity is 1.01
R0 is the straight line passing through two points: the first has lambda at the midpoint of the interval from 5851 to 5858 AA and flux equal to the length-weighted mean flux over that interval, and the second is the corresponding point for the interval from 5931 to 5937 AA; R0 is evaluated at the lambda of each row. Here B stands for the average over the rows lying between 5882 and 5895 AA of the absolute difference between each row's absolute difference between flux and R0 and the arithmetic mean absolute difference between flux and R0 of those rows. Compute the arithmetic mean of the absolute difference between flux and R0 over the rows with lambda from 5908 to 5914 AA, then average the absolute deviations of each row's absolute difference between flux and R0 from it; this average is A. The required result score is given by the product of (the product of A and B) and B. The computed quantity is 0.024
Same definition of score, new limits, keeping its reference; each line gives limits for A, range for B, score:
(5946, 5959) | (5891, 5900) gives 0.029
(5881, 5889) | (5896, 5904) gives 0.028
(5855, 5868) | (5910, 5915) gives 0.001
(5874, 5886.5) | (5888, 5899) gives 0.224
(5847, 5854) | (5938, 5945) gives 0.076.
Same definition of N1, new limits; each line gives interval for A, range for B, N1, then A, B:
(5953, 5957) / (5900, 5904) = 98.9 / 12.0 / 11.3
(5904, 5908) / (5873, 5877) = 99.0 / 12.0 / 11.7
